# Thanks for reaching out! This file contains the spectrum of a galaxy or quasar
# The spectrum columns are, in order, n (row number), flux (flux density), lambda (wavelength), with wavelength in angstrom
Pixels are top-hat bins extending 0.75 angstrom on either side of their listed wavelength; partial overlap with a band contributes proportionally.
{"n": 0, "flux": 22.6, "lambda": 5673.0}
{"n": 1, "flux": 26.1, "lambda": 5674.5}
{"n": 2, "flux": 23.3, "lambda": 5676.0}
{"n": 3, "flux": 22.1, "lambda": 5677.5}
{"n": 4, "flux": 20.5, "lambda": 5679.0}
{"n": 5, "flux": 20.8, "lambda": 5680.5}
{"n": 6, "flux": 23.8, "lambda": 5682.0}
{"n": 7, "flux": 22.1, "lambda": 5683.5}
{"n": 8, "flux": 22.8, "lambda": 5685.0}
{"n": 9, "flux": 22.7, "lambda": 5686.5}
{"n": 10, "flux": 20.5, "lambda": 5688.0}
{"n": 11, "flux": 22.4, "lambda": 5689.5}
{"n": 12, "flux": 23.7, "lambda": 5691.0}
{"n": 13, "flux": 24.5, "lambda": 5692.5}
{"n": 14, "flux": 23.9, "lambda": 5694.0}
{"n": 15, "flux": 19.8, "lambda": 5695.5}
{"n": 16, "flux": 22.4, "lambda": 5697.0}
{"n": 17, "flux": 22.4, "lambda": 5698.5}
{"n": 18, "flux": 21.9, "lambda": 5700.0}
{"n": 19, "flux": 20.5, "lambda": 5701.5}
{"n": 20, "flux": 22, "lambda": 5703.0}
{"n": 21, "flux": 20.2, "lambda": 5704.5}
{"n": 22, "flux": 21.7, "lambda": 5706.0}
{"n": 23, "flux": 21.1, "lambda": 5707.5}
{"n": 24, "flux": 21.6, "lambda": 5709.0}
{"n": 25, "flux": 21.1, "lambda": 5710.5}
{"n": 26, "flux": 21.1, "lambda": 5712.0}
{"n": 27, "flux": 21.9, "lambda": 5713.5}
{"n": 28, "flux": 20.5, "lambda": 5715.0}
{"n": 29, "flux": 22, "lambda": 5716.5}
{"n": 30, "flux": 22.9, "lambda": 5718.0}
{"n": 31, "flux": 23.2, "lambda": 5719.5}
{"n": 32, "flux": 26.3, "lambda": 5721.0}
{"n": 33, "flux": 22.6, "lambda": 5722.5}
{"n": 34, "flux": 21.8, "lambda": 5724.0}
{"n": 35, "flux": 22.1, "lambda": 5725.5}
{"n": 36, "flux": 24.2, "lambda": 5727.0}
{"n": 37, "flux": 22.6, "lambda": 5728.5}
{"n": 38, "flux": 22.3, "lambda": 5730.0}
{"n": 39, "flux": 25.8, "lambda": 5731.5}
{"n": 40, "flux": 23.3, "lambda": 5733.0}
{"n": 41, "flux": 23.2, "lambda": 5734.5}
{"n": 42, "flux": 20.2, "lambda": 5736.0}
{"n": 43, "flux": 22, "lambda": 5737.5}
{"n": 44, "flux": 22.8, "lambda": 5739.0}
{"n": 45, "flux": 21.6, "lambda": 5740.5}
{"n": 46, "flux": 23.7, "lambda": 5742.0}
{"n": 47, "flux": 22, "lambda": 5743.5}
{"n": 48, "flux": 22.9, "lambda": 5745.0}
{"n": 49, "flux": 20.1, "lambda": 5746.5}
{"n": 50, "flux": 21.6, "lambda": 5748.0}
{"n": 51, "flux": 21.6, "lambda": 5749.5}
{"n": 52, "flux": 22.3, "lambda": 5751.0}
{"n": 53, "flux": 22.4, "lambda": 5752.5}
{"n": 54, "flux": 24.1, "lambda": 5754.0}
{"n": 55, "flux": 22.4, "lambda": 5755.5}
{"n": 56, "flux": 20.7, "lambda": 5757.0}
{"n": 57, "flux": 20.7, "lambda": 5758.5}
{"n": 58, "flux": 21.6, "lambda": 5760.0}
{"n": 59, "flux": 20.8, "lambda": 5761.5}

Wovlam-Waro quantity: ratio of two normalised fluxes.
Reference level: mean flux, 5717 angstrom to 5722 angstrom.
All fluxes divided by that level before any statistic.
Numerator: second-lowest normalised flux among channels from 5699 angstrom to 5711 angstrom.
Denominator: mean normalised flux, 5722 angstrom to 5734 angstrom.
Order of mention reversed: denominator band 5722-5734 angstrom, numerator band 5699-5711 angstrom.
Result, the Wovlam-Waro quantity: 0.89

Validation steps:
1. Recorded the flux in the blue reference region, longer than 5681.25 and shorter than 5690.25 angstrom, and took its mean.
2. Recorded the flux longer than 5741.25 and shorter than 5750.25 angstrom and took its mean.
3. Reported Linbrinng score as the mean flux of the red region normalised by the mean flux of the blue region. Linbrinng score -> 0.98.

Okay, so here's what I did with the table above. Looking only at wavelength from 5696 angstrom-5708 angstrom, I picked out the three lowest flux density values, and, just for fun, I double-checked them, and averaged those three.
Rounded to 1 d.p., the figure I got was 20.6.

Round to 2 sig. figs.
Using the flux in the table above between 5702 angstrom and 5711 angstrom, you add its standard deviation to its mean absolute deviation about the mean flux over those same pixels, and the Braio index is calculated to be 1.1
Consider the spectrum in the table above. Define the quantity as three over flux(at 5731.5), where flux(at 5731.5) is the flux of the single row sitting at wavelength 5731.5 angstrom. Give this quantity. 0.116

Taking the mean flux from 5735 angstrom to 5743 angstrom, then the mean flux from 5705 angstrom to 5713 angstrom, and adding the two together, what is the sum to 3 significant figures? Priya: 43.4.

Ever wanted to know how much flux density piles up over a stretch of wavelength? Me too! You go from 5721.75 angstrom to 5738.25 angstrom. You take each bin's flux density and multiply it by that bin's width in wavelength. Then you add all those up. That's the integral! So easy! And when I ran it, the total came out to 375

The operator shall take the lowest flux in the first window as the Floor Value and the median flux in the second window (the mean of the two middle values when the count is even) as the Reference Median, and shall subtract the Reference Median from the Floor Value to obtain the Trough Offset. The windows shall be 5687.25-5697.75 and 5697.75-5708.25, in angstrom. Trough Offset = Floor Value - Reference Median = -1.9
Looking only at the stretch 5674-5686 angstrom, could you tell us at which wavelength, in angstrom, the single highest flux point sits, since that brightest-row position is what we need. 5674.5 angstrom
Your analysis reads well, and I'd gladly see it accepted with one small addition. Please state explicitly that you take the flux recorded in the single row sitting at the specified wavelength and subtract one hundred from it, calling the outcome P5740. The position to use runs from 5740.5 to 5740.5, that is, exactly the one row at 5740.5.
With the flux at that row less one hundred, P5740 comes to -78.4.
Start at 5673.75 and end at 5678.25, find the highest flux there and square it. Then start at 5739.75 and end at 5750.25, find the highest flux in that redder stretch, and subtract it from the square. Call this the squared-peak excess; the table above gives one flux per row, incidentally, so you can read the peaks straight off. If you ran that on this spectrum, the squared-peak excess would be 658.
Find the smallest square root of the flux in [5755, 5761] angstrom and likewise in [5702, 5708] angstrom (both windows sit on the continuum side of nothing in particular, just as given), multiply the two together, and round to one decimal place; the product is 20.4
